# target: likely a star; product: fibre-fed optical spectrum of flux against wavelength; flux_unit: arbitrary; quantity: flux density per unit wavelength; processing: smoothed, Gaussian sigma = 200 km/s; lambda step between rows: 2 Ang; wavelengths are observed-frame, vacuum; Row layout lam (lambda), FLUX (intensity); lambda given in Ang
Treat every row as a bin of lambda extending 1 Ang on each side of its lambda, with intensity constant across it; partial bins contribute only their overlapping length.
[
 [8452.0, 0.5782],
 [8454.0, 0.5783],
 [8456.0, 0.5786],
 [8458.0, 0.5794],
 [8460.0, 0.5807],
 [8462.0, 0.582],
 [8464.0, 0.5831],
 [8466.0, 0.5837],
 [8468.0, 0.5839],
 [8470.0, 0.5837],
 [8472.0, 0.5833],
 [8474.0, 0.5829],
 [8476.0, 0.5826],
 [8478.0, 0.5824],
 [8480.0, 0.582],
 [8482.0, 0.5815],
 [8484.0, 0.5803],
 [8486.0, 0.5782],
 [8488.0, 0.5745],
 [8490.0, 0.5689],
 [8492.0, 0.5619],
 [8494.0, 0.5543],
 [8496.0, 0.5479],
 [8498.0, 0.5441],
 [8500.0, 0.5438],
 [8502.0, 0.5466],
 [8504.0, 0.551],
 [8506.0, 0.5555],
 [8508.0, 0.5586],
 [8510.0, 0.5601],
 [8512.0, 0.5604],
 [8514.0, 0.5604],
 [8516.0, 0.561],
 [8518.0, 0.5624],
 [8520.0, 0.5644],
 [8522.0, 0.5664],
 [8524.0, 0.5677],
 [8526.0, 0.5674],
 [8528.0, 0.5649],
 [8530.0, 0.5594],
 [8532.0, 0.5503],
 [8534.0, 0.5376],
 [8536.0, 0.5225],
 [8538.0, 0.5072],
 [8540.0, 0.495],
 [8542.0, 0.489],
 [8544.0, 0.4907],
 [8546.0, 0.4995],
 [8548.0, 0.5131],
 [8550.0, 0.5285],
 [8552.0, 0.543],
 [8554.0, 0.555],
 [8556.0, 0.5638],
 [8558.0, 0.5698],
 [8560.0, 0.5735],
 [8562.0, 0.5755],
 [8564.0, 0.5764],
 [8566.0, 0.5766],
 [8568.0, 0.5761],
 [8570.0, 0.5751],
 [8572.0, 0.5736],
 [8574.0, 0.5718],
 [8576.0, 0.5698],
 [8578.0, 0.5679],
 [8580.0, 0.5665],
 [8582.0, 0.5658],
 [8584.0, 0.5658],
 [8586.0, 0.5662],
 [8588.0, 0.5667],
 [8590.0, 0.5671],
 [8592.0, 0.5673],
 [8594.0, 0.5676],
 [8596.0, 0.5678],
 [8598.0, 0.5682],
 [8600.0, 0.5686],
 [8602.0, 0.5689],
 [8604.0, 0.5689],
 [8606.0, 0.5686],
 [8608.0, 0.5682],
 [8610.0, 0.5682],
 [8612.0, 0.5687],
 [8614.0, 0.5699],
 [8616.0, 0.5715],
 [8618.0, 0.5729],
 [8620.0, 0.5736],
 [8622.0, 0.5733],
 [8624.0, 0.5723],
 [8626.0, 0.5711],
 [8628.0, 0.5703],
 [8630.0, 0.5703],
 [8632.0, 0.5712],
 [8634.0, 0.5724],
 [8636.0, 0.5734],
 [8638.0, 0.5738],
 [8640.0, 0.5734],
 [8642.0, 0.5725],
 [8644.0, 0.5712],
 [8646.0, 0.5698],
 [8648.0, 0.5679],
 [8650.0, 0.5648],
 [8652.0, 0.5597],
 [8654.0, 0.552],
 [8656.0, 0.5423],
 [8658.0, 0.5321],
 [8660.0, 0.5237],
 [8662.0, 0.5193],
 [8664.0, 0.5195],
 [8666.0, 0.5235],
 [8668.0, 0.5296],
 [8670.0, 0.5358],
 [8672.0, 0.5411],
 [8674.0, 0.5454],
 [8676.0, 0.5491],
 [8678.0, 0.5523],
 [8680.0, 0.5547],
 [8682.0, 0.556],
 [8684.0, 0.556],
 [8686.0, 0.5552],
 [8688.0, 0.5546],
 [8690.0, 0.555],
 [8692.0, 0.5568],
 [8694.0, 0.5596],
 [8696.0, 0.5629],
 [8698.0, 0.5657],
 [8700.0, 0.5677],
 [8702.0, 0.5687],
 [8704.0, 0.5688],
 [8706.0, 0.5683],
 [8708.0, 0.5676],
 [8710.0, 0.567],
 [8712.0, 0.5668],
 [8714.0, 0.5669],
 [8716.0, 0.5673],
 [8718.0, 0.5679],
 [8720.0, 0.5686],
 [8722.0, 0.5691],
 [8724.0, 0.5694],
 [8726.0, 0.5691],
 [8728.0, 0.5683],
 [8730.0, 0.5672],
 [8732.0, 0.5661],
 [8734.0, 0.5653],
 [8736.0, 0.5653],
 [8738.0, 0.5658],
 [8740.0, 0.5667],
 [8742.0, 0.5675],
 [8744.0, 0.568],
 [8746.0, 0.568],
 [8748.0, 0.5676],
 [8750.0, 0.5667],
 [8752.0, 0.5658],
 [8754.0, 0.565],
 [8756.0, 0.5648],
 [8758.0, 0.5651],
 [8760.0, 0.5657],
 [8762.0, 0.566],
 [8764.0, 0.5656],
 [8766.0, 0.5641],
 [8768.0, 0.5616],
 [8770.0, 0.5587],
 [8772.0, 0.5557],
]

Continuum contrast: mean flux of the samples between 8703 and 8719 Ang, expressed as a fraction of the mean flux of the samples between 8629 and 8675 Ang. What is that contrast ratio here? 1.028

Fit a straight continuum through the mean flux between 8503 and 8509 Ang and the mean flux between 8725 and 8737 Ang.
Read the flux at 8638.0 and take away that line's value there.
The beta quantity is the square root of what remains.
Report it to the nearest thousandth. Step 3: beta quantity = 0.109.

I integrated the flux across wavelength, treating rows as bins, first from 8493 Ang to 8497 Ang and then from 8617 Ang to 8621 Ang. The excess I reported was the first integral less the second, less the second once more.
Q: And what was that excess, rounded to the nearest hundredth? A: -2.38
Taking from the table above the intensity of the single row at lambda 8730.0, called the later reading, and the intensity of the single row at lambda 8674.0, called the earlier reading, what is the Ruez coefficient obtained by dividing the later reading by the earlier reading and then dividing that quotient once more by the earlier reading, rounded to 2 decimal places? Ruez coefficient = 1.91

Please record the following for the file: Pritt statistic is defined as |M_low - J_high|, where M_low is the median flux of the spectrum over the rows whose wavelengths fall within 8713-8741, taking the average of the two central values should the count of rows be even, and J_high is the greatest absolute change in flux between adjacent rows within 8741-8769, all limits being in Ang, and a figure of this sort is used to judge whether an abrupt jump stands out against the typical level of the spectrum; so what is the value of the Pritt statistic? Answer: 0.565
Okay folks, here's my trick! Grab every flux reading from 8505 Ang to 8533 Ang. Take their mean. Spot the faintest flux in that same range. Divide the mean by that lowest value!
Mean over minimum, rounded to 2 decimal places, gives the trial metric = 1.02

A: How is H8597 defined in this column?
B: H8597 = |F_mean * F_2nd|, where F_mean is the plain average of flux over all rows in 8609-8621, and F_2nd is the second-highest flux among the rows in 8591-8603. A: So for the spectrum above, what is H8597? 0.325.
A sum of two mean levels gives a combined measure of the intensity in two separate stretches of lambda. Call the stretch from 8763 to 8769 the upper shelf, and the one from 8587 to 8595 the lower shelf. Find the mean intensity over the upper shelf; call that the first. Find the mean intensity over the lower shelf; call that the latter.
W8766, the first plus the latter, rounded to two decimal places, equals 1.13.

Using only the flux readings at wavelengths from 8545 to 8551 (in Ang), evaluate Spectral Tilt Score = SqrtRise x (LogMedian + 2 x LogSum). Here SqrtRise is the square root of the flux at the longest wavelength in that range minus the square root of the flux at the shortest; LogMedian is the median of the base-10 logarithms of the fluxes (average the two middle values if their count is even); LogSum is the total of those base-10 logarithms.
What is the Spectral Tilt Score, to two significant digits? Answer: -0.041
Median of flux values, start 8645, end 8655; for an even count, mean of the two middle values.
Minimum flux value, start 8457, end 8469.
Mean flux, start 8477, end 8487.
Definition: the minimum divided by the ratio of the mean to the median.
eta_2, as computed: 0.563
